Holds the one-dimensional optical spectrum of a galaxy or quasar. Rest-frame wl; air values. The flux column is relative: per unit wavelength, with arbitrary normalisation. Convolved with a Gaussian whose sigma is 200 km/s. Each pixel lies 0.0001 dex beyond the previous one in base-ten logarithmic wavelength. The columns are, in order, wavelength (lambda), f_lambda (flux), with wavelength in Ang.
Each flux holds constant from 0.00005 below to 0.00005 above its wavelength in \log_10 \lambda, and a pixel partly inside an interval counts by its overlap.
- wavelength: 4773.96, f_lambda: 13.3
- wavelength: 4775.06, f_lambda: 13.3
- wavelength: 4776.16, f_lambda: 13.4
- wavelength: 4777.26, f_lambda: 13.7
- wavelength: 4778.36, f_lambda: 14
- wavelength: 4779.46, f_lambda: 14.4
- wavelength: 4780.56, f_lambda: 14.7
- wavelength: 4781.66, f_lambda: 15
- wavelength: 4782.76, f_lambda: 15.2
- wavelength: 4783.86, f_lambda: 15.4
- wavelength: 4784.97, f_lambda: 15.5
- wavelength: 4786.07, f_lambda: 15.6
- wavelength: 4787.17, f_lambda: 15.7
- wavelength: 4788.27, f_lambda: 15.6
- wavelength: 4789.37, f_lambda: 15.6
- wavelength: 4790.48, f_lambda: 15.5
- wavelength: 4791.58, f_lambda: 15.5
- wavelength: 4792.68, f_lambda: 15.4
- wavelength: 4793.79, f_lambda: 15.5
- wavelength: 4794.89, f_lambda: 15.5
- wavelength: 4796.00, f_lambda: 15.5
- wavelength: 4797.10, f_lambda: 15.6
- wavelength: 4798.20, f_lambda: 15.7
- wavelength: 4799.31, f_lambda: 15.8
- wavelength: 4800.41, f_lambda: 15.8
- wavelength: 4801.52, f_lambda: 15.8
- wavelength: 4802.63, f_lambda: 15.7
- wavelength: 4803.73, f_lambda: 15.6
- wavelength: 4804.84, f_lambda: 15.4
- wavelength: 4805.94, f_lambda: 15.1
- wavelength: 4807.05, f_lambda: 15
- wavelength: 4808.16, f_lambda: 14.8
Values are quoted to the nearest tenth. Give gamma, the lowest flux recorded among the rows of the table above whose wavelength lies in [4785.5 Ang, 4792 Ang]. 15.5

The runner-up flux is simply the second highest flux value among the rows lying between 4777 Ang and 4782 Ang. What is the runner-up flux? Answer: 14.7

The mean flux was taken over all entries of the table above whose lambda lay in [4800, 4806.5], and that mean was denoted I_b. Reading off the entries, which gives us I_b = 15.6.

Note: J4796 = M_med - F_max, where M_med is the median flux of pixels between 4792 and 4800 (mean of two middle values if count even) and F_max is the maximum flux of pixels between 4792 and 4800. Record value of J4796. -0.30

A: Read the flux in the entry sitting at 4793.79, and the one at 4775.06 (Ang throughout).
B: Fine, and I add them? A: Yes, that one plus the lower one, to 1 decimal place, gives 28.8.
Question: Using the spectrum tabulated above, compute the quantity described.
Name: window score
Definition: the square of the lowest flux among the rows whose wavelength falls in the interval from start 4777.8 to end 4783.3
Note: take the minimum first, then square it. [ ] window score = 196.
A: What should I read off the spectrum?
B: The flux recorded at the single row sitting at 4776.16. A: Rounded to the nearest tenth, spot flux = 13.4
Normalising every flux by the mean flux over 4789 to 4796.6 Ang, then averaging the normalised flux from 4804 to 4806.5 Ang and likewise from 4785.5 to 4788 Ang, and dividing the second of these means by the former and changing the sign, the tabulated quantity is -1.03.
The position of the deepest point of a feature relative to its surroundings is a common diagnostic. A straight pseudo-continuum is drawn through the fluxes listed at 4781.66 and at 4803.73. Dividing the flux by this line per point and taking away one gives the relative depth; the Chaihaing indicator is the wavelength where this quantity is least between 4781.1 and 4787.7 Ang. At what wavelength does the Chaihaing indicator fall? 4781.66 Ang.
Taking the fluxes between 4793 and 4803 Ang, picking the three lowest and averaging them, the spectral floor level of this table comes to 15.50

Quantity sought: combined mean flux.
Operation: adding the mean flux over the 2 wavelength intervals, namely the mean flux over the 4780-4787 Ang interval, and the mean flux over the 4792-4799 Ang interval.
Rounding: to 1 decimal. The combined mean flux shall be 30.8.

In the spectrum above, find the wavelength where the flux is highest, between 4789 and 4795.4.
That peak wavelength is 4789.37 Ang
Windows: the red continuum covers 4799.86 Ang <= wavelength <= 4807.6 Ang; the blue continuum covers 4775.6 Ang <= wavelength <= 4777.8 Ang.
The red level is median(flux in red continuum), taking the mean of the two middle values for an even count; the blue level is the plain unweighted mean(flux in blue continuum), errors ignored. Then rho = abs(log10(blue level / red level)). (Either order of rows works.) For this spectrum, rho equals 0.061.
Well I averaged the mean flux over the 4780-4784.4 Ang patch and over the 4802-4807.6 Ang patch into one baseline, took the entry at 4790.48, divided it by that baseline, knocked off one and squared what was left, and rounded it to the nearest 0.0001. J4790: 0.0003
